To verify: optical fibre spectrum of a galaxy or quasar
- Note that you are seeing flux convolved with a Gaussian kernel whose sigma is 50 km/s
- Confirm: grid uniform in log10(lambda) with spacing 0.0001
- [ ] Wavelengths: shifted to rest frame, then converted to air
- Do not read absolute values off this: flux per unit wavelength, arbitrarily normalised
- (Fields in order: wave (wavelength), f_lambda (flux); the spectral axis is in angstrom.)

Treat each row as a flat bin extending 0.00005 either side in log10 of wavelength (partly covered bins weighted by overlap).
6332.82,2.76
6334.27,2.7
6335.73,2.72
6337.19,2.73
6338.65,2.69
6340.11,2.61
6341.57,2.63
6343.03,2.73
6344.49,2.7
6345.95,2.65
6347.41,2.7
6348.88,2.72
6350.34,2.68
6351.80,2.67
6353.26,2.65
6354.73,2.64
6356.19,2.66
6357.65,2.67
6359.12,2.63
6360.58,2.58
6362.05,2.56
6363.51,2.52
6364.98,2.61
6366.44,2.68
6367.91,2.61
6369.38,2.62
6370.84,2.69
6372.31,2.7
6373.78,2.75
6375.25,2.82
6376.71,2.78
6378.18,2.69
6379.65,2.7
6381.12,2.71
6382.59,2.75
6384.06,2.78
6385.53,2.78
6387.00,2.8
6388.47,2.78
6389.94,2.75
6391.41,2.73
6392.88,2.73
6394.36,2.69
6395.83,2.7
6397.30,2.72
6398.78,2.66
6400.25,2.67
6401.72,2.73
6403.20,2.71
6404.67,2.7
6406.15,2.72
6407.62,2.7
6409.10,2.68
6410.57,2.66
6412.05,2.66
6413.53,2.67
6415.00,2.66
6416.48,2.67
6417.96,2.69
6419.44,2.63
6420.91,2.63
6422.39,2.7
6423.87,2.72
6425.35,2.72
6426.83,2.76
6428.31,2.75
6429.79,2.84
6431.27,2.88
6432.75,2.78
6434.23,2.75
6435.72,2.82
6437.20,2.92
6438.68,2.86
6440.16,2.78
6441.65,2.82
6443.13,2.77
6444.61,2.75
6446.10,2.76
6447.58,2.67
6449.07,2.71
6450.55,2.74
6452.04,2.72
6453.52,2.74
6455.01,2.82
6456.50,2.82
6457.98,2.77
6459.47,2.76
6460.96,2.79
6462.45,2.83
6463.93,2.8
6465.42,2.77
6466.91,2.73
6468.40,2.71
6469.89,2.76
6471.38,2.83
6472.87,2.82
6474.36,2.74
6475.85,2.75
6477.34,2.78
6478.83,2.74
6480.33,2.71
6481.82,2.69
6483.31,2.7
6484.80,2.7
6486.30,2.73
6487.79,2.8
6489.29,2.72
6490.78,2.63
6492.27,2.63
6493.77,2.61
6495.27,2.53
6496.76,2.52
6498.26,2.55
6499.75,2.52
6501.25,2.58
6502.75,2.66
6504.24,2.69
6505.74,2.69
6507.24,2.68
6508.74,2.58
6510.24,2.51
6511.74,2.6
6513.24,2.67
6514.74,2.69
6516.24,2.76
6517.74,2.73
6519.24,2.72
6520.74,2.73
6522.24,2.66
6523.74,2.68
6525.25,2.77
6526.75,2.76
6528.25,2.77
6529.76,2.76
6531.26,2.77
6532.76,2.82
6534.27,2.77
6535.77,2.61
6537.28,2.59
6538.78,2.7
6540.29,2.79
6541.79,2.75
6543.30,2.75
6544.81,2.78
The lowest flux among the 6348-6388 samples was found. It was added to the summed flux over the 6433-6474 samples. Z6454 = 77.5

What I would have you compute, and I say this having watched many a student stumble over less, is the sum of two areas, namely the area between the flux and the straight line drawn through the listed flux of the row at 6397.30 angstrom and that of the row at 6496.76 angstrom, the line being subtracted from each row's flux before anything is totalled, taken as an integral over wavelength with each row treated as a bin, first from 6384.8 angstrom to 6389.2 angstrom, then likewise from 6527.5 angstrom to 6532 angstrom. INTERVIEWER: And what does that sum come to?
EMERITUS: 1.61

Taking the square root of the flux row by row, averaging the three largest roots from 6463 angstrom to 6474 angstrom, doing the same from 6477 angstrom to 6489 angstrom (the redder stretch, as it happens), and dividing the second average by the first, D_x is 0.99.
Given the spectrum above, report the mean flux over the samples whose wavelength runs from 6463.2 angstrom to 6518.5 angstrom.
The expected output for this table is 2.68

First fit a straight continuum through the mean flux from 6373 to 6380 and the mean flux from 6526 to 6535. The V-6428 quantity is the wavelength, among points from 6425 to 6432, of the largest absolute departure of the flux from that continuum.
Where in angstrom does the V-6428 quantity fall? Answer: 6431.27 angstrom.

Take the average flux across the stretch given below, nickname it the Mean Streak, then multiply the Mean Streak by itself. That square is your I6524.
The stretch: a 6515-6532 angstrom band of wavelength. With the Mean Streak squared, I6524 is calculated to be 7.5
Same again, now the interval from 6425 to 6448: 7.8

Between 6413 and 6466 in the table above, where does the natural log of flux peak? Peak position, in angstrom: 6437.20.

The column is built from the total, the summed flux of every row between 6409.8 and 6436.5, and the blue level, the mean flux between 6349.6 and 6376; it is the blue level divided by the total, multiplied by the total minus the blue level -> 2.51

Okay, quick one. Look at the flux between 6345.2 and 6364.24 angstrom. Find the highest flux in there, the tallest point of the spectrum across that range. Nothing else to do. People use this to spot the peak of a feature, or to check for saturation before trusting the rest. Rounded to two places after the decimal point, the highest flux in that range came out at 2.72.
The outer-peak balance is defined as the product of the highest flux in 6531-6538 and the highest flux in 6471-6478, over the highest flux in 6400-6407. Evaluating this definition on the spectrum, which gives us 2.92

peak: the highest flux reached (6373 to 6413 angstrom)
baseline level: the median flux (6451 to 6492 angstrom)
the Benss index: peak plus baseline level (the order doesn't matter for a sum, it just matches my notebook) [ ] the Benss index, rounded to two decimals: 5.57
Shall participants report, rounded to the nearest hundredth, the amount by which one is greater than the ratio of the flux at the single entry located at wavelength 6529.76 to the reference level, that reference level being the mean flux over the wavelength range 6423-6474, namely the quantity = 0.01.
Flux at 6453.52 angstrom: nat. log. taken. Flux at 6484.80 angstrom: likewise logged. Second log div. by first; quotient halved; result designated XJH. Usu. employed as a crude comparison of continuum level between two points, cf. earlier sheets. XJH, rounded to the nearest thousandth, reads 0.493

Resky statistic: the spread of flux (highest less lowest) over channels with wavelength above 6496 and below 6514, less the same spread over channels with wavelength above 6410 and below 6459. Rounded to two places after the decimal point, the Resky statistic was -0.11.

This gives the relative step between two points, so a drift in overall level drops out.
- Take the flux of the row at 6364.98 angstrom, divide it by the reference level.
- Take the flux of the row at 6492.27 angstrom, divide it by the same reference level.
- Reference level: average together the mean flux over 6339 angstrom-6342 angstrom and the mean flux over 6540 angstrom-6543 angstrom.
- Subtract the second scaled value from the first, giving -0.01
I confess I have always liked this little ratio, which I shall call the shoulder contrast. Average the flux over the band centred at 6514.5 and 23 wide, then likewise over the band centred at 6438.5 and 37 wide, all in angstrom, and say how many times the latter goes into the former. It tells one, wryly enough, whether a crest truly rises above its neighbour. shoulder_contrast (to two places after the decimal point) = 0.97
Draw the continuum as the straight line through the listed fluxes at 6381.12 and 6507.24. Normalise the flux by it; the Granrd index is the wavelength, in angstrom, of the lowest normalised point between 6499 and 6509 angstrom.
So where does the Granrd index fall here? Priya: 6499.75 angstrom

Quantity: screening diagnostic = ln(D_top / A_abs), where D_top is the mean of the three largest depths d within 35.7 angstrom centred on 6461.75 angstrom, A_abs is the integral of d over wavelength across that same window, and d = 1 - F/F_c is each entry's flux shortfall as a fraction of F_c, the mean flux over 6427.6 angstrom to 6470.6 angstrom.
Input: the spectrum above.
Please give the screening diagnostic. -1.99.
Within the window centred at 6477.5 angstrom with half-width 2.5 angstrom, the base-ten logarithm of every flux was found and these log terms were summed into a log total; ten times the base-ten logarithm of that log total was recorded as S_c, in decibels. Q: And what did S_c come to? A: 1.21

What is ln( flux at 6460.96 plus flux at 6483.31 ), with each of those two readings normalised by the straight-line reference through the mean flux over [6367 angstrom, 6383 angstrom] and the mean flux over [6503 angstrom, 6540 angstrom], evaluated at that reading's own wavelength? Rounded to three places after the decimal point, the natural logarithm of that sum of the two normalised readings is 0.709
